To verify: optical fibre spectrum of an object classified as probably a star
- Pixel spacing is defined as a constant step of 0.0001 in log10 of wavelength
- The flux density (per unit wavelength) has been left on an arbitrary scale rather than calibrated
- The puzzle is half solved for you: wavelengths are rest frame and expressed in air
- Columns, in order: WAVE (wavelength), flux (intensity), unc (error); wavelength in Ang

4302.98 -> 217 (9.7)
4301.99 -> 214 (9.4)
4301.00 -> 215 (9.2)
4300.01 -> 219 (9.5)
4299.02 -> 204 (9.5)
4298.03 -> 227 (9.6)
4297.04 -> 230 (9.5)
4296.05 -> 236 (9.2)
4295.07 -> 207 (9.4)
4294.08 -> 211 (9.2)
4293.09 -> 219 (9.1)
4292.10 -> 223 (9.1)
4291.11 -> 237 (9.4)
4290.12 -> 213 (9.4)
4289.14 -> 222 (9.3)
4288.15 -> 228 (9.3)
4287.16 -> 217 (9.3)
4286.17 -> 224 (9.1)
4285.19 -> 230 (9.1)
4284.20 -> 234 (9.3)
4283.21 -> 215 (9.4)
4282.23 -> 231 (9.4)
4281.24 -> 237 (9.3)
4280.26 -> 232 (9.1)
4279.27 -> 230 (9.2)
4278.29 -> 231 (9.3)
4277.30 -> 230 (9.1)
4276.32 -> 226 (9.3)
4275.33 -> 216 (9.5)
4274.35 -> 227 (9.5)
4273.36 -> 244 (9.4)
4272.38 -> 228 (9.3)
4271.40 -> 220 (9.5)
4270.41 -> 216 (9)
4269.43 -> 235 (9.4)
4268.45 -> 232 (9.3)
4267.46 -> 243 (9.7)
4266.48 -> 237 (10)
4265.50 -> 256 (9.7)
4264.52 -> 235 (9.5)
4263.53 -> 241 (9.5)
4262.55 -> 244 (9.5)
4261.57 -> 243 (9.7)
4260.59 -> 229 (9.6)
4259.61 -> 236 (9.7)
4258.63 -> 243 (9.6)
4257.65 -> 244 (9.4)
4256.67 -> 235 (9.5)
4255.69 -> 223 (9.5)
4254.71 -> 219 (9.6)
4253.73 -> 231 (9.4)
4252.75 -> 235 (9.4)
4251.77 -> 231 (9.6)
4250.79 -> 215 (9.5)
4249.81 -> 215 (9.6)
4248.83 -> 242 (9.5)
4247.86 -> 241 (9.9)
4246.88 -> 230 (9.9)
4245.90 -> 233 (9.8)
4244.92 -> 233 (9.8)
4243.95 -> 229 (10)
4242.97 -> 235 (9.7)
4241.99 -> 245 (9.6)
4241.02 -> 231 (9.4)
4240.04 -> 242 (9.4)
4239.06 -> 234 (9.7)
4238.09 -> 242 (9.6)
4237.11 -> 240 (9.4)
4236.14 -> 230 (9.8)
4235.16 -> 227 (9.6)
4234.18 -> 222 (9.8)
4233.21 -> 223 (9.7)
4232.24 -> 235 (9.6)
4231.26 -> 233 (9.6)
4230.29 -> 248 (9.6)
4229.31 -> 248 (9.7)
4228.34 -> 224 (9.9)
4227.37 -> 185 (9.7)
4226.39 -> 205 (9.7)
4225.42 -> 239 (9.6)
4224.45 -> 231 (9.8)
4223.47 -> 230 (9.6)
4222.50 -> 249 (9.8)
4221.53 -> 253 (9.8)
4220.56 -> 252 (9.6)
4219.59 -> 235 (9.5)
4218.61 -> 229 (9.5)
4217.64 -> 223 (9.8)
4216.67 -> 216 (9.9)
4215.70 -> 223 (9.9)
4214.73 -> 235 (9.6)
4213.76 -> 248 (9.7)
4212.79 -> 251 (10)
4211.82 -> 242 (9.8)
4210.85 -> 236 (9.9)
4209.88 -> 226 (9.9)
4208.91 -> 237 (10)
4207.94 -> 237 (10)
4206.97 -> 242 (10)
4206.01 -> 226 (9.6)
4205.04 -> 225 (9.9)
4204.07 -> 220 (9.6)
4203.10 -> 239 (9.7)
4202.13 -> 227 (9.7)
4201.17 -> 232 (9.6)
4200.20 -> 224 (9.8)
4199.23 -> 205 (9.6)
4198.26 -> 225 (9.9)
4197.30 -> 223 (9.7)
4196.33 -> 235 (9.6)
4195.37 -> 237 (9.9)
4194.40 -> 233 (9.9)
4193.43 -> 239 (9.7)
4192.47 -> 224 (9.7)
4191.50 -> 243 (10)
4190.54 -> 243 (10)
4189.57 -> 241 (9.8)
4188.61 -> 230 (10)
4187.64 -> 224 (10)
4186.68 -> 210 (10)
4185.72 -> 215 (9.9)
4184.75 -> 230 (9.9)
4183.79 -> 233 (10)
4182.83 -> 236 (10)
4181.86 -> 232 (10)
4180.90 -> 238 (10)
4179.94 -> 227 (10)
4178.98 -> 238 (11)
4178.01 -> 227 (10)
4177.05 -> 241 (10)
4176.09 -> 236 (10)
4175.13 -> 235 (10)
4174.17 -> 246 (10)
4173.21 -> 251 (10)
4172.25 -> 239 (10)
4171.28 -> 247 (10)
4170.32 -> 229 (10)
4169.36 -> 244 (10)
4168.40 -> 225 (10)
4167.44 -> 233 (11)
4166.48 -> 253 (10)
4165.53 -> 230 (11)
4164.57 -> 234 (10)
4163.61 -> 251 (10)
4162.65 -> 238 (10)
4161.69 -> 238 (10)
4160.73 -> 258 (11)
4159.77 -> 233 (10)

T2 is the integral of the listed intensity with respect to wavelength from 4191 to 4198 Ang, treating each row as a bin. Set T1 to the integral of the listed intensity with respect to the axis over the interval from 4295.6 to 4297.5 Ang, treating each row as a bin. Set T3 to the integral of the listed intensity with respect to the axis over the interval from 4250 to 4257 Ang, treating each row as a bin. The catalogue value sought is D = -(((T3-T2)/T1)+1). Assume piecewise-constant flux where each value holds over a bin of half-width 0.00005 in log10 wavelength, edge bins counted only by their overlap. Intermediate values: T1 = 443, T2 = 1634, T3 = 1583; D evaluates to -0.89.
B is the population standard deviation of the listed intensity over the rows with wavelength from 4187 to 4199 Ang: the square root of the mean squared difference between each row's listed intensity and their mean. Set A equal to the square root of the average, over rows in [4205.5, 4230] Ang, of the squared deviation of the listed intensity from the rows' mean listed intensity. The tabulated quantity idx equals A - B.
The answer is 8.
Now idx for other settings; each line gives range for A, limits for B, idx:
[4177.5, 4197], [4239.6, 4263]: 0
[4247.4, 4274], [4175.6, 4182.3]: 5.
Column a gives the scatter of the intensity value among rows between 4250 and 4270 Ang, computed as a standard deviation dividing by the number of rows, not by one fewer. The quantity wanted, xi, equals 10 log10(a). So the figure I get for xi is 9.7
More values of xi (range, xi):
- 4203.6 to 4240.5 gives 11.3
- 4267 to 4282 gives 9.0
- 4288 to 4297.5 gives 9.9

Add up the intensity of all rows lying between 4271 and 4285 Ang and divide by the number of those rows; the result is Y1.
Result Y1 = 229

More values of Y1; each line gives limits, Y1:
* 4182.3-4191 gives 229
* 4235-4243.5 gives 236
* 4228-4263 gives 234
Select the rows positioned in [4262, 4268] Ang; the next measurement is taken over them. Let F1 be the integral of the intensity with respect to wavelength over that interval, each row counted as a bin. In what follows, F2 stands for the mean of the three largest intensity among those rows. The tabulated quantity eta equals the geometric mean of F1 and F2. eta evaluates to 600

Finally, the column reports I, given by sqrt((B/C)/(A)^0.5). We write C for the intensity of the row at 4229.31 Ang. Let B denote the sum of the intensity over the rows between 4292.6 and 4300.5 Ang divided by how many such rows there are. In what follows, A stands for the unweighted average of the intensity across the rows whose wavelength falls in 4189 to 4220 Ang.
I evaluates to 0.241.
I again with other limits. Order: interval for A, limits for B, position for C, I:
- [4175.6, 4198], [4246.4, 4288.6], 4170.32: 0.258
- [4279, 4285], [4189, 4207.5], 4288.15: 0.258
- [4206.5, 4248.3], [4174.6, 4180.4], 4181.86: 0.257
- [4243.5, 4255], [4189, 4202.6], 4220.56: 0.246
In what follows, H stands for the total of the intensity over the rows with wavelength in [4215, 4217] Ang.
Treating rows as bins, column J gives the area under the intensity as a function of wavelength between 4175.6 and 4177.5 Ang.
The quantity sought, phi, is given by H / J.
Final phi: 0.97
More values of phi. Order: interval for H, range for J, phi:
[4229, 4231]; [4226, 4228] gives 1.26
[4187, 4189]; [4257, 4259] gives 0.93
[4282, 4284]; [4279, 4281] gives 0.96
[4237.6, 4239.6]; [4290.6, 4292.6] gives 1.04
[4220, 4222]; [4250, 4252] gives 1.15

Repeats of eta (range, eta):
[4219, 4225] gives 603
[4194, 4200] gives 565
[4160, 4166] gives 600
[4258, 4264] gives 592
